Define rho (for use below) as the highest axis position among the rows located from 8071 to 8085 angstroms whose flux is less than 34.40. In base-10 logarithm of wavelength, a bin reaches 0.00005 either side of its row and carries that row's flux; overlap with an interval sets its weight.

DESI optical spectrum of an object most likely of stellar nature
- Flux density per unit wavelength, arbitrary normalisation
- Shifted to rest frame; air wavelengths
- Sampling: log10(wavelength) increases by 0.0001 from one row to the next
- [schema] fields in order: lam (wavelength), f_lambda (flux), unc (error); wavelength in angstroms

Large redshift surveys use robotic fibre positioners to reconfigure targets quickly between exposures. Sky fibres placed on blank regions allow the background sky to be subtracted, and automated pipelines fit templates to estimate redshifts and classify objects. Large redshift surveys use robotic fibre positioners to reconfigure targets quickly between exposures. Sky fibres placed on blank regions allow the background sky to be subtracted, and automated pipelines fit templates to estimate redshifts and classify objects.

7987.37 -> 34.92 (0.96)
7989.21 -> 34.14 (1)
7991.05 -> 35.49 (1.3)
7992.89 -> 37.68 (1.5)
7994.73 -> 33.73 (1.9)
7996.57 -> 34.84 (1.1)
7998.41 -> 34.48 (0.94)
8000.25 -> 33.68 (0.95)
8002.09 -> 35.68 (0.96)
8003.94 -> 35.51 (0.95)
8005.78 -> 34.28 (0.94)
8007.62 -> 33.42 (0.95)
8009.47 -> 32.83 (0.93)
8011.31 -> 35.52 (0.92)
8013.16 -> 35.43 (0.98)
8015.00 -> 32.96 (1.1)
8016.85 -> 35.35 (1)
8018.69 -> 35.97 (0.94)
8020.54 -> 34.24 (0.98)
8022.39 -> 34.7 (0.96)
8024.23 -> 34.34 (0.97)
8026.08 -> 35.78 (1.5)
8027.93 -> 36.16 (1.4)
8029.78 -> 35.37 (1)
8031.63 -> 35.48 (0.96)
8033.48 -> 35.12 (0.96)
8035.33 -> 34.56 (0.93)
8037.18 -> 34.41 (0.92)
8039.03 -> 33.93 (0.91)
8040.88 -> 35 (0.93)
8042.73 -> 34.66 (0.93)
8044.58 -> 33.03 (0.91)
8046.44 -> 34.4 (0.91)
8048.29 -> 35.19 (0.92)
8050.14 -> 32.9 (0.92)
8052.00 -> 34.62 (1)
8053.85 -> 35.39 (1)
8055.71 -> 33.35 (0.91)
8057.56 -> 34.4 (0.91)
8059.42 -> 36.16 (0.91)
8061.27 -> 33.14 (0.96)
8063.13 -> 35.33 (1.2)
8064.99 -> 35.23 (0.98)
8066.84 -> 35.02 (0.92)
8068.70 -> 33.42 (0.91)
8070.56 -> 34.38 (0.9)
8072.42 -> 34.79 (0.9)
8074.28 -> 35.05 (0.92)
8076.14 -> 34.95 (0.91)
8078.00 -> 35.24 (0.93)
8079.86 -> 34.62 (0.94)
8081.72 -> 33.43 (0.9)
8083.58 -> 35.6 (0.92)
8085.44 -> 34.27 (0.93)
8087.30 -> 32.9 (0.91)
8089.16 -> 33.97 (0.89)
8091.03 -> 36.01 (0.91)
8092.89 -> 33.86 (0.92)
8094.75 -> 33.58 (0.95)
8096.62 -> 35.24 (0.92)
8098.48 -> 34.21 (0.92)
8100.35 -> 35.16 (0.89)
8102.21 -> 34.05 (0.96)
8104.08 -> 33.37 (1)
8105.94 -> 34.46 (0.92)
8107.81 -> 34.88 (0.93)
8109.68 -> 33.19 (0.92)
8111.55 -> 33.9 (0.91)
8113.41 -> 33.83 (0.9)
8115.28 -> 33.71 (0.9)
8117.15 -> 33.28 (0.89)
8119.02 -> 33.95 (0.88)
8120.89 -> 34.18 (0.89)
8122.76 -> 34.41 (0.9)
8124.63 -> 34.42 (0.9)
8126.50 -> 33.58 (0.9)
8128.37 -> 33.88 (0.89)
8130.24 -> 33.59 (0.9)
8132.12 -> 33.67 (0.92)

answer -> 8081.72 angstroms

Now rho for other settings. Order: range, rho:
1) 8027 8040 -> 8039.03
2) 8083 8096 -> 8094.75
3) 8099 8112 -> 8111.55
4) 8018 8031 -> 8024.23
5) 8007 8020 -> 8015.00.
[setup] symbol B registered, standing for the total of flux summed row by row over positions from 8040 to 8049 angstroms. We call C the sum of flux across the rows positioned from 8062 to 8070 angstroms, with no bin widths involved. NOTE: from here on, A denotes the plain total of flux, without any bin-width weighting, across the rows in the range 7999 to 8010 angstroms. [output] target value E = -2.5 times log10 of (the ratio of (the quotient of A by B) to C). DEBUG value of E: 5.2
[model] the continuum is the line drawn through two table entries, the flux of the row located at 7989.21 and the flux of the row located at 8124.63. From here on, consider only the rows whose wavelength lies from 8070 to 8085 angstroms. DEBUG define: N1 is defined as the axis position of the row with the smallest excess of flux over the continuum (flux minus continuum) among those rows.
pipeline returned 8081.72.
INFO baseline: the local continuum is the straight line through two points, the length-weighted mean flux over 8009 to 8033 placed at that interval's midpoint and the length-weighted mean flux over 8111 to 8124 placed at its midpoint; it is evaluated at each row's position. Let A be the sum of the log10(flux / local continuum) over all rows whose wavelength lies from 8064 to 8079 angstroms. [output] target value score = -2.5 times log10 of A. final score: 3.7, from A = 0.033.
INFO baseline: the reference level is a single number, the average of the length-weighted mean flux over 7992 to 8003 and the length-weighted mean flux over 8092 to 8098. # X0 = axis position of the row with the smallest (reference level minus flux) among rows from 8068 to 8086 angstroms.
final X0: 8083.58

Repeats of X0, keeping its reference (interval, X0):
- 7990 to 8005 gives 7992.89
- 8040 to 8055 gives 8053.85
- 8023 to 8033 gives 8027.93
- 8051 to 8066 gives 8059.42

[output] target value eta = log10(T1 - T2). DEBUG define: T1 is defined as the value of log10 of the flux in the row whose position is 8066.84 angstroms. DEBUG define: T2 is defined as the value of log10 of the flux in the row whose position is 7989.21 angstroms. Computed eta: -1.96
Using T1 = 1.54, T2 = 1.53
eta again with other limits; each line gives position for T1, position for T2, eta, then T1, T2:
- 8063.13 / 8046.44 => -1.94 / 1.55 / 1.54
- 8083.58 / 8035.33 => -1.89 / 1.55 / 1.54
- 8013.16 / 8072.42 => -2.10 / 1.55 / 1.54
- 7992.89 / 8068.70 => -1.28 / 1.58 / 1.52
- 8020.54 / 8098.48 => -3.42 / 1.53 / 1.53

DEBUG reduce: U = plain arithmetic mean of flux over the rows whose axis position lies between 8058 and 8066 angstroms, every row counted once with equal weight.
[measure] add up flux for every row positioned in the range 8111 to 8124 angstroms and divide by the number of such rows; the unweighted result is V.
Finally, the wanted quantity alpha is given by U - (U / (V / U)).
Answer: -1.1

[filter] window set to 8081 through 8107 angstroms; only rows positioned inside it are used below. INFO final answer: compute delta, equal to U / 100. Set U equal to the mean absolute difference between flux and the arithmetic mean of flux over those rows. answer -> 0.0071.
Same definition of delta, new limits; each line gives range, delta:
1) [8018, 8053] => 0.0066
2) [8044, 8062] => 0.0092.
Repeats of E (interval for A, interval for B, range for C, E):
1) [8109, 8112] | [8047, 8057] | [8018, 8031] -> 7.0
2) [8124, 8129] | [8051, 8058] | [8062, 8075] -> 6.3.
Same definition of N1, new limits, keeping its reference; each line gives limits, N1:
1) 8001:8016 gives 8009.47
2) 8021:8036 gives 8024.23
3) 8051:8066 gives 8061.27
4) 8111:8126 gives 8117.15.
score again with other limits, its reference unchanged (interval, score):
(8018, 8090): 9.0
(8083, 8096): 5.6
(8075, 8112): 3.5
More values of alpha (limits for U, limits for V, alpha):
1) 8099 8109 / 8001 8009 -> 0.3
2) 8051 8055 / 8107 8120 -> -1.2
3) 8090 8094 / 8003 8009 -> -0.5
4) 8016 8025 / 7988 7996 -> 0.3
